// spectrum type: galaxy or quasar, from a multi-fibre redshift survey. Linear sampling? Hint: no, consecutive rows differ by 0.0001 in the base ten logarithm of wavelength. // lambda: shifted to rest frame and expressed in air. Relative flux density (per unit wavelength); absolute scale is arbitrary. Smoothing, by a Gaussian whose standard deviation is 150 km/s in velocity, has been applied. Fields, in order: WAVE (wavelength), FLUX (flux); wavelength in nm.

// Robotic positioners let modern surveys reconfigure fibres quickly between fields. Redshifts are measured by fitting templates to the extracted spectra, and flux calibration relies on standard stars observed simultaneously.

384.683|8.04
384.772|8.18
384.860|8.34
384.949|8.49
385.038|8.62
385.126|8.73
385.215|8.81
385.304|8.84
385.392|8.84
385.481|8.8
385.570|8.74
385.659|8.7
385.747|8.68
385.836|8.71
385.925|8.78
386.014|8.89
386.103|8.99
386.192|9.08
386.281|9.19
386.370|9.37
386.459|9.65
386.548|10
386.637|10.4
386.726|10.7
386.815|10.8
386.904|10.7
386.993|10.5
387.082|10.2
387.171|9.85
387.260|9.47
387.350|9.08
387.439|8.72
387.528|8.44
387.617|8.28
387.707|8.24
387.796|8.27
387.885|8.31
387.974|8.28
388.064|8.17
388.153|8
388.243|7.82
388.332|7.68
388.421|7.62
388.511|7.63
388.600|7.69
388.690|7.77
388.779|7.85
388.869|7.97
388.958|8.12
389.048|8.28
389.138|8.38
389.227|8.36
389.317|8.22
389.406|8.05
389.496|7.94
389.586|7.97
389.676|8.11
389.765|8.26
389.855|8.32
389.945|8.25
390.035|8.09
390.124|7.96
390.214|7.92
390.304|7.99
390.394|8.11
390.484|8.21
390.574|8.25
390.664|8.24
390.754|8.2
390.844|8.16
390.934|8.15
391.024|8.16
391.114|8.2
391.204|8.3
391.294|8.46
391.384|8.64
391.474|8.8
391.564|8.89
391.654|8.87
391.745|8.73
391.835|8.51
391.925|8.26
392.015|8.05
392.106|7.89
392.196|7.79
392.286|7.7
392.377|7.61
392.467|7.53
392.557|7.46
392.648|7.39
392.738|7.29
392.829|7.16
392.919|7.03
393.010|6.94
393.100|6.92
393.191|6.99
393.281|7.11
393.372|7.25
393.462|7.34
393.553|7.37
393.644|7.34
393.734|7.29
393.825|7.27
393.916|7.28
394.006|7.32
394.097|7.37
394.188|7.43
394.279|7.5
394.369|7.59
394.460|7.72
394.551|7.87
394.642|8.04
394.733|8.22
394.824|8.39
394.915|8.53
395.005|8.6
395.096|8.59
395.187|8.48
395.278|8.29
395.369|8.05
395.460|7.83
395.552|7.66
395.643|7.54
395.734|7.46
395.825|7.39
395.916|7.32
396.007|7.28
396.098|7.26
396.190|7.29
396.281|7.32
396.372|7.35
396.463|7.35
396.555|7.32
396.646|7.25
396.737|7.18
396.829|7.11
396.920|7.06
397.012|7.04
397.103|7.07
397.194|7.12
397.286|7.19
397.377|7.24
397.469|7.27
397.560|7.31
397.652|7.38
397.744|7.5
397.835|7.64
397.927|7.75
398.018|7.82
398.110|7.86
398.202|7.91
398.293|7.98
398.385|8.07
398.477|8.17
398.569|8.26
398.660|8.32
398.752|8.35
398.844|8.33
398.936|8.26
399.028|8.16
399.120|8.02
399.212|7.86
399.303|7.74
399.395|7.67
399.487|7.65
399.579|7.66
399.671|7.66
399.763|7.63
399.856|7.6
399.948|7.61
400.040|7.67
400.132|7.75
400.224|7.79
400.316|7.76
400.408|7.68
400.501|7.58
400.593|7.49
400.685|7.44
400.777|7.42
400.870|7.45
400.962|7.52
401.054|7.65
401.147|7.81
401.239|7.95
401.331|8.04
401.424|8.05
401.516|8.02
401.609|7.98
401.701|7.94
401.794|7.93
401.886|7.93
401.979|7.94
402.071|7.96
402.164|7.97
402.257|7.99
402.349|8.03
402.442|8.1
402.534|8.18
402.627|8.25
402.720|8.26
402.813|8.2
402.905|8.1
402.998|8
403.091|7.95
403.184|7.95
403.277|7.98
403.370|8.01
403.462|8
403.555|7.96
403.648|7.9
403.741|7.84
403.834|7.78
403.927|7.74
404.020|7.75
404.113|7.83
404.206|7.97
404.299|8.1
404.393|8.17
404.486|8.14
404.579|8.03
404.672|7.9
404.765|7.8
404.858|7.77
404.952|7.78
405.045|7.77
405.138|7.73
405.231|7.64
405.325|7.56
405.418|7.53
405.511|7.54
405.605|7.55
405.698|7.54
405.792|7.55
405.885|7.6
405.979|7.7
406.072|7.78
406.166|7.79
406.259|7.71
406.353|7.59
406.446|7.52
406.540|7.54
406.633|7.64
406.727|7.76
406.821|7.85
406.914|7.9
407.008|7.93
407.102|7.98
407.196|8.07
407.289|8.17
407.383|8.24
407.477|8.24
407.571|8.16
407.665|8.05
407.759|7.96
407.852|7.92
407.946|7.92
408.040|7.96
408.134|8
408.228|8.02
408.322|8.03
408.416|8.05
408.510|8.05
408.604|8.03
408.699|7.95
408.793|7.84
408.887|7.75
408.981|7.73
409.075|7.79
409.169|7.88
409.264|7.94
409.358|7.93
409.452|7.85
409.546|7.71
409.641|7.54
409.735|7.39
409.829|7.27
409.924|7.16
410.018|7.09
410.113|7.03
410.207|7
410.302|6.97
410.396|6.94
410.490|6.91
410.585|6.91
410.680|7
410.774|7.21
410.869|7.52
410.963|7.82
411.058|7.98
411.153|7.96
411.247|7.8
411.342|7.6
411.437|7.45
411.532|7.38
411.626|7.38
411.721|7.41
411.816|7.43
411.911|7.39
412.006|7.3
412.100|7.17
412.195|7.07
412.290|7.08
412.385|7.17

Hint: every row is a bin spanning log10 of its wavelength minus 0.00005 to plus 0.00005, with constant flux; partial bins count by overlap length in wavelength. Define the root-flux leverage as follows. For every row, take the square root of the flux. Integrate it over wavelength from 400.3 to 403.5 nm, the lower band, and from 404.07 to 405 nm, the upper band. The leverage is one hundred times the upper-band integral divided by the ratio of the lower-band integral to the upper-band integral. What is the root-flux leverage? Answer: 76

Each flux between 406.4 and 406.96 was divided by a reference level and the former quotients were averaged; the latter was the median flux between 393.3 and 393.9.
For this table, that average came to 1.05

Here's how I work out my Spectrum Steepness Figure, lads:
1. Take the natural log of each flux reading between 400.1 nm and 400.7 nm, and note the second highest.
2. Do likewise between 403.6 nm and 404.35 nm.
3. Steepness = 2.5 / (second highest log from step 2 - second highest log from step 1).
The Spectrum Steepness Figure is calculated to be 94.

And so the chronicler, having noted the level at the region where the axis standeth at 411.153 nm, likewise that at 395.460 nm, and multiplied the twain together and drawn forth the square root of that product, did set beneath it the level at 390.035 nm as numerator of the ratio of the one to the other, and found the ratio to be 1.025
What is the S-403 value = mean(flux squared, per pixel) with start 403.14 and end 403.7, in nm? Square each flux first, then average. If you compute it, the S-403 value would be 63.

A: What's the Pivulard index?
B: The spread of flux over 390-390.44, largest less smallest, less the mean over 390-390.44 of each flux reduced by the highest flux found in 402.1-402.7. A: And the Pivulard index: 0.43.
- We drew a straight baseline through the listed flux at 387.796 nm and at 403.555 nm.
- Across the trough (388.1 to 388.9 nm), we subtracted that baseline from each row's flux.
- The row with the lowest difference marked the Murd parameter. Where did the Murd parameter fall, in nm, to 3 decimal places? 388.421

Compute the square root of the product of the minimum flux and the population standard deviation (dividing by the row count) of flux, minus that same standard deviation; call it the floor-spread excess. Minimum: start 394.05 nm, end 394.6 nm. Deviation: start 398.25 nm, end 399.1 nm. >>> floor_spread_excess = 0.82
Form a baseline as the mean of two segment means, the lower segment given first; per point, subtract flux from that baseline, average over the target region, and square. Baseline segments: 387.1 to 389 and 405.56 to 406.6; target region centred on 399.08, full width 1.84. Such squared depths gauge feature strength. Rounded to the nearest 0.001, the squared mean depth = 0.000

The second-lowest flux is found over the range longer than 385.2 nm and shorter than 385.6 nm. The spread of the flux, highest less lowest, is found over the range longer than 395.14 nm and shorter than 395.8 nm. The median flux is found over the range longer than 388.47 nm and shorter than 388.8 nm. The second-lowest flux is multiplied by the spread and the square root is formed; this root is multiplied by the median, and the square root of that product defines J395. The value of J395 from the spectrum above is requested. 4.8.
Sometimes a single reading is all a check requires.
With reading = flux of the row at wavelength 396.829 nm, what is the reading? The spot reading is 7.11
